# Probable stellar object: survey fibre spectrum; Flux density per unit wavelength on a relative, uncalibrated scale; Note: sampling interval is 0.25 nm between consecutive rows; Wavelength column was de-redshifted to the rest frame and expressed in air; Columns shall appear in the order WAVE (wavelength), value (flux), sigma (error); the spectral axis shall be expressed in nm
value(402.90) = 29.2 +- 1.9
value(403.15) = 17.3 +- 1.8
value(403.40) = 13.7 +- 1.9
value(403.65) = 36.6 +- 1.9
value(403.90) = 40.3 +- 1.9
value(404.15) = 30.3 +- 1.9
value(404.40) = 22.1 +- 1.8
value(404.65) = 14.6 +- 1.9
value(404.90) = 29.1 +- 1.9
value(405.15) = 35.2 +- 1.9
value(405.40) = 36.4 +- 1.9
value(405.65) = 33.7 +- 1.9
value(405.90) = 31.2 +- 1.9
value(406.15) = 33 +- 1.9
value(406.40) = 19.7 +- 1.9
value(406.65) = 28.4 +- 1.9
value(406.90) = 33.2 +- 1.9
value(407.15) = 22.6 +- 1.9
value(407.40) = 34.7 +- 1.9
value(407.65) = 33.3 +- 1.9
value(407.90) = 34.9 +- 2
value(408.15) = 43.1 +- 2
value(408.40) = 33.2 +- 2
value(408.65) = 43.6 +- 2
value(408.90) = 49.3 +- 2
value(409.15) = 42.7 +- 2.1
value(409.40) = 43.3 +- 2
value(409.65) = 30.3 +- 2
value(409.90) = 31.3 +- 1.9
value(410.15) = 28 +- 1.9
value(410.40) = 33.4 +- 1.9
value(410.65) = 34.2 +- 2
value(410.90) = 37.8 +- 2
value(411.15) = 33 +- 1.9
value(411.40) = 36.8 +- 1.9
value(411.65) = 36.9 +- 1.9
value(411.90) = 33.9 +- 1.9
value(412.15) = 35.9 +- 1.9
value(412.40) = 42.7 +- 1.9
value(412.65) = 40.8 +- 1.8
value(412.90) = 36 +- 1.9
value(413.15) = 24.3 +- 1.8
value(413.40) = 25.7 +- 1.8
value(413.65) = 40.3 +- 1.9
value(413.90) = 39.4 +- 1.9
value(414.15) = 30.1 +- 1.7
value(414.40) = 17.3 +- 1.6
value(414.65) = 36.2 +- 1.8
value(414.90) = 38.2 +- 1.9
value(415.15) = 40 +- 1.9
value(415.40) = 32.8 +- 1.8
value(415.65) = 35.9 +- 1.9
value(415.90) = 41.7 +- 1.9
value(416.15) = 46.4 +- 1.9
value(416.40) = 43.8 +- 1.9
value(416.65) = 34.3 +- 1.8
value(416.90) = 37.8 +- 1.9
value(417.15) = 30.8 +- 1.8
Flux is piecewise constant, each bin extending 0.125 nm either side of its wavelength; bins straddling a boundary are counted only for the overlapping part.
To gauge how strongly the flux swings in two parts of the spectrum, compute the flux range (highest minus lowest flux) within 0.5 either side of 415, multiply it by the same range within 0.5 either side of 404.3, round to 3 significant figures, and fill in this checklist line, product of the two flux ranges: 185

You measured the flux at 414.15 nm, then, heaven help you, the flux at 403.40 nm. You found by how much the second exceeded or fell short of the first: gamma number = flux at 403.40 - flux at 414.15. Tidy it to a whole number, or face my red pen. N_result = -16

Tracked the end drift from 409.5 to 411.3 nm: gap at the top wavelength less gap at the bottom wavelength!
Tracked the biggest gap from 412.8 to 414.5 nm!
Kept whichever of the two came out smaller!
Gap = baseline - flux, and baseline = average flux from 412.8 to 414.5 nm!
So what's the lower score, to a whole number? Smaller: -3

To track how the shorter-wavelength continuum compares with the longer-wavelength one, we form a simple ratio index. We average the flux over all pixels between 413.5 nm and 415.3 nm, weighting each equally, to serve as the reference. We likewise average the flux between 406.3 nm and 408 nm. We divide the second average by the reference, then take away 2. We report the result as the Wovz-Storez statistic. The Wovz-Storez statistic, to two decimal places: -1.14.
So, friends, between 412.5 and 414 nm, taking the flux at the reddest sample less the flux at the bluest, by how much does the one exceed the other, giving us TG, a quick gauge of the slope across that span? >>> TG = -1.4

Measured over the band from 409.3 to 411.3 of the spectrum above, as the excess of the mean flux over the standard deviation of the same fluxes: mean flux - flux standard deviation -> 29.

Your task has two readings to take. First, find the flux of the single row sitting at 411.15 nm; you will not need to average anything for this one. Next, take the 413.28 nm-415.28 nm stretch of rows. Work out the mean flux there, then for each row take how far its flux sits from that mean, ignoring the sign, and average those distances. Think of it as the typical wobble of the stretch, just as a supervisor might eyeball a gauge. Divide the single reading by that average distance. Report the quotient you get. 5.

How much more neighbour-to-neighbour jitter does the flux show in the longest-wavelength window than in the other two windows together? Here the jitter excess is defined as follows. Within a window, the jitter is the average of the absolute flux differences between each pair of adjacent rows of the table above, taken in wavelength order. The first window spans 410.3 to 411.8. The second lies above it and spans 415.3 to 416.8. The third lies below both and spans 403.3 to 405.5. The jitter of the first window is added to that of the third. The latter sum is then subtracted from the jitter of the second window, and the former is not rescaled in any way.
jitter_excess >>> -6.7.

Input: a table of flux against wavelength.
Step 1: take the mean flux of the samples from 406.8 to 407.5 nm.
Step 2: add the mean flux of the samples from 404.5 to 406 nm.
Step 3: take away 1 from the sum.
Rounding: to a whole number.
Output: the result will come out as 59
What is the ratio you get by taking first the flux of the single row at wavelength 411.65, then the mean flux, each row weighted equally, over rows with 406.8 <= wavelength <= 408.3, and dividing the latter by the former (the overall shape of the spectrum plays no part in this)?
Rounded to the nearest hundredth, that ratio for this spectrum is 0.91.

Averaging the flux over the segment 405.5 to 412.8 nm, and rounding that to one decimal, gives 35.0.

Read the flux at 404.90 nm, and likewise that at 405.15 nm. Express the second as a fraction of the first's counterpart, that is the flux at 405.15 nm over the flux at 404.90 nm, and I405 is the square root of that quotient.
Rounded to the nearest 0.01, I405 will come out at 1.10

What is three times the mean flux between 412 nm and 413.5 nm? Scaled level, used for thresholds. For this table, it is 103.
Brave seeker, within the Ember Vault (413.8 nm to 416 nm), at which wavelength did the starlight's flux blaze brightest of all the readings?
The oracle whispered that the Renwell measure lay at 415.90 nm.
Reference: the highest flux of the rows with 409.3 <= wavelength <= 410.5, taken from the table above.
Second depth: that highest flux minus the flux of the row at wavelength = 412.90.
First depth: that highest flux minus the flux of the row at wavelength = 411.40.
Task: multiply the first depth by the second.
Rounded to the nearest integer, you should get 47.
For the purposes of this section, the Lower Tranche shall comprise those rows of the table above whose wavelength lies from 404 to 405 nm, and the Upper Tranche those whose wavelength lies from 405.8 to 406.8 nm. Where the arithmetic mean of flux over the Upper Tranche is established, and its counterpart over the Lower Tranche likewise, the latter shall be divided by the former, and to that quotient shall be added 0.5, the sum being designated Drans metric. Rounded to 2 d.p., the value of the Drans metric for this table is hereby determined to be 1.36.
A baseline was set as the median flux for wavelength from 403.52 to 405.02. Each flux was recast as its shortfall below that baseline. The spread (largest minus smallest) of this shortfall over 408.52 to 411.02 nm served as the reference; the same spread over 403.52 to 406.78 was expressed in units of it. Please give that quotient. 1.2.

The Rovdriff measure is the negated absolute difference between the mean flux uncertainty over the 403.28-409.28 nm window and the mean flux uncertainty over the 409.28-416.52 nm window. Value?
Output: -0.05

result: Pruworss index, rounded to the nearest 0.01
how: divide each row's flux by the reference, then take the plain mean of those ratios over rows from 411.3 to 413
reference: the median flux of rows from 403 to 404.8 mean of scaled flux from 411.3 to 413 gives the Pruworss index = 1.70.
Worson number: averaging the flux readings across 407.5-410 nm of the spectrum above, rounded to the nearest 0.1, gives 38.5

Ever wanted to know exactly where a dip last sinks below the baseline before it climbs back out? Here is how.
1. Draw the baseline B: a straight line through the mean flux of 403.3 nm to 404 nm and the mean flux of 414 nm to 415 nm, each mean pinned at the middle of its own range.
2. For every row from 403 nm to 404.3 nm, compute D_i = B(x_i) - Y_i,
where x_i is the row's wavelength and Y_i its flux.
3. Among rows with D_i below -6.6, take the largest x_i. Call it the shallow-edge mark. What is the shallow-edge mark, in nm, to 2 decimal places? 403.90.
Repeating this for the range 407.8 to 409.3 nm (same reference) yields 409.15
